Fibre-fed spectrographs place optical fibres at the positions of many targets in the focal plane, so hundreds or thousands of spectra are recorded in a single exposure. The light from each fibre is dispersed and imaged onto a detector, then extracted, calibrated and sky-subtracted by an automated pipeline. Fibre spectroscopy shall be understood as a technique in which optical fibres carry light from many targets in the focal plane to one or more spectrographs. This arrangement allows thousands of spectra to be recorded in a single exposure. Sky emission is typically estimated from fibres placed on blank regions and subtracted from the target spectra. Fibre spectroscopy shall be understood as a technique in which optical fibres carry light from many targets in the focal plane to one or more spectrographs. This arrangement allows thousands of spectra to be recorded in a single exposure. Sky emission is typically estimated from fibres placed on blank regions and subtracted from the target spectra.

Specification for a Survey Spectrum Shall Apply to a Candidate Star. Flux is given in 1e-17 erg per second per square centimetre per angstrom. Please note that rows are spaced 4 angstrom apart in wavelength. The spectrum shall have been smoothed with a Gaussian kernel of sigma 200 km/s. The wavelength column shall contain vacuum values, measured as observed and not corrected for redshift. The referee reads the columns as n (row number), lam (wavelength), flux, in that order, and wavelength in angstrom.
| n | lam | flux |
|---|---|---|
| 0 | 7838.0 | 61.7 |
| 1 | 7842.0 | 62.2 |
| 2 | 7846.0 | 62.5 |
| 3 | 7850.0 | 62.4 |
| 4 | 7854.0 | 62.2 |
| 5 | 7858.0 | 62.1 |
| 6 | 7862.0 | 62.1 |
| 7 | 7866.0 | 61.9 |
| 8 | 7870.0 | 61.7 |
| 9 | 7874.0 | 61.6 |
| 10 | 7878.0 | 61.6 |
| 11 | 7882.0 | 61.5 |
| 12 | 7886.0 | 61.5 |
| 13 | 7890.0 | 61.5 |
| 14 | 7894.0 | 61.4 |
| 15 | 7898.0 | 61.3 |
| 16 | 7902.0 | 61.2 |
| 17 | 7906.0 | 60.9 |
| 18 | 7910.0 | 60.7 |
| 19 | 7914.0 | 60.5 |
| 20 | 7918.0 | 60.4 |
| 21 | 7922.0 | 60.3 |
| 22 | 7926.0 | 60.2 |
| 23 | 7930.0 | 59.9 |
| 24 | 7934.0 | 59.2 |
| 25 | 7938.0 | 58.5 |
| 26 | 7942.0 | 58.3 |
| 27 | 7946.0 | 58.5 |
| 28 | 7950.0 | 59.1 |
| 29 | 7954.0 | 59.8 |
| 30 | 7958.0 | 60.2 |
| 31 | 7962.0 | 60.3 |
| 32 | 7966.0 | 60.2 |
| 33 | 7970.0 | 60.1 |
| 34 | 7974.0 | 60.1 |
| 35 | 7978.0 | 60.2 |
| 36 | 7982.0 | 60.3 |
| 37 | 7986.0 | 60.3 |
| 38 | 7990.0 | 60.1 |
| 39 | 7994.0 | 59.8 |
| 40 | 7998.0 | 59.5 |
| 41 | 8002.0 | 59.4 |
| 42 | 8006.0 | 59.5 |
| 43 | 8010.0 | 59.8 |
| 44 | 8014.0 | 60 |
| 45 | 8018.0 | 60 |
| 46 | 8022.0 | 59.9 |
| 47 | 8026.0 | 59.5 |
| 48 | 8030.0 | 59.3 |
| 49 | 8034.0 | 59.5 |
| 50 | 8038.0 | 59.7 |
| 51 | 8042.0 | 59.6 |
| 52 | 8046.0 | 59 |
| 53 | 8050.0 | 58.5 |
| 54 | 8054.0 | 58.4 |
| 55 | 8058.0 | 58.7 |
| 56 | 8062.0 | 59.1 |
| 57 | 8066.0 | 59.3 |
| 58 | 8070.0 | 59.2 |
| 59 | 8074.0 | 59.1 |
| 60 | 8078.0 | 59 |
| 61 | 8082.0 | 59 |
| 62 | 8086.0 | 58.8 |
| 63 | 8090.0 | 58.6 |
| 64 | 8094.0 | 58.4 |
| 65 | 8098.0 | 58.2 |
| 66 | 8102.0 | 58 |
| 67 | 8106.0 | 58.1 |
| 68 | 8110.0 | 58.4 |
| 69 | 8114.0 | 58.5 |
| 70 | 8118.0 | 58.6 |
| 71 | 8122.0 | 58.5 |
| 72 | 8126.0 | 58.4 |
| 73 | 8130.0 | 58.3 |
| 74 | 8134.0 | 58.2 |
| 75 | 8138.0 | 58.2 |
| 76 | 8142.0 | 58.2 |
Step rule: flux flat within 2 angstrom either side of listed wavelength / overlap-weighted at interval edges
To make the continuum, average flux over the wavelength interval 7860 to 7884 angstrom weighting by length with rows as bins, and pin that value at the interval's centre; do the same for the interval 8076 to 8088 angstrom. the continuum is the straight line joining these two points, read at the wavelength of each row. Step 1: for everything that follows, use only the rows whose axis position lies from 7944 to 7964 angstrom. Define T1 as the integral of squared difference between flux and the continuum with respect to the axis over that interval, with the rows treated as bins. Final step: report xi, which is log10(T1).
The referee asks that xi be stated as 1.5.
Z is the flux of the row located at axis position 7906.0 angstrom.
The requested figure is 60.9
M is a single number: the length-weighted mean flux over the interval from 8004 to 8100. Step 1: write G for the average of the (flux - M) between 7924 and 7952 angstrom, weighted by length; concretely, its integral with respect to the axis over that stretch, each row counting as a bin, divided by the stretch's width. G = -0.07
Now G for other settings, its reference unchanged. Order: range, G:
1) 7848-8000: 1.39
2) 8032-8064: -0.11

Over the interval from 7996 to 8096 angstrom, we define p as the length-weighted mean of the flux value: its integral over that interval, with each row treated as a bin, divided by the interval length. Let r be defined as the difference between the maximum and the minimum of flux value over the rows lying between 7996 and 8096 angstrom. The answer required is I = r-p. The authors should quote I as -57.6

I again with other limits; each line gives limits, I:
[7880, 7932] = -59.3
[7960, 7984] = -60.0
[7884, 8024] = -56.9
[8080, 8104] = -57.5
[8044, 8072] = -58.0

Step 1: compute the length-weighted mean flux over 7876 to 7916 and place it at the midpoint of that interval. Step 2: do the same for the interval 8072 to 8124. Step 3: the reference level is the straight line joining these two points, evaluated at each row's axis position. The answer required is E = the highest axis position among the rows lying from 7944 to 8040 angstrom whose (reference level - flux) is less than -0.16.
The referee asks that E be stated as 8038.0 angstrom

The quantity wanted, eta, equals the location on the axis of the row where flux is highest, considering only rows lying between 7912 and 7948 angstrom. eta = 7914.0 angstrom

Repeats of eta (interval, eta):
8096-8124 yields 8118.0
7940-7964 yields 7962.0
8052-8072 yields 8066.0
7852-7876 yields 7854.0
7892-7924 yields 7894.0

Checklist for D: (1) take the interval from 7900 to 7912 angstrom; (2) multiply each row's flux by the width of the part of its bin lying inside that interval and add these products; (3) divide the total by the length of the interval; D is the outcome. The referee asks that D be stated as 60.9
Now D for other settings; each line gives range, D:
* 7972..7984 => 60.2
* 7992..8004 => 59.6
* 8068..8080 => 59.1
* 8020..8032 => 59.6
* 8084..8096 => 58.6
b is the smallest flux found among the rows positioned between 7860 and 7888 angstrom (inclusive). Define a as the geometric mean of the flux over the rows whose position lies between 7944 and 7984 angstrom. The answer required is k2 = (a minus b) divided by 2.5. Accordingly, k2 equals -0.6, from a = 59.9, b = 61.5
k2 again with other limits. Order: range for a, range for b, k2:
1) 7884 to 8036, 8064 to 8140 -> 0.8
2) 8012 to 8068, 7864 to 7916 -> -0.5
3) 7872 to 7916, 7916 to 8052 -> 1.2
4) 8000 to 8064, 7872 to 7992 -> 0.4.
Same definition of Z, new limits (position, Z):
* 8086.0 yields 58.8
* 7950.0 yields 59.1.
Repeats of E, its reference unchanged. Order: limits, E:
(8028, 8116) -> 8082.0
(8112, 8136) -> 8130.0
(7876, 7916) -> 7894.0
